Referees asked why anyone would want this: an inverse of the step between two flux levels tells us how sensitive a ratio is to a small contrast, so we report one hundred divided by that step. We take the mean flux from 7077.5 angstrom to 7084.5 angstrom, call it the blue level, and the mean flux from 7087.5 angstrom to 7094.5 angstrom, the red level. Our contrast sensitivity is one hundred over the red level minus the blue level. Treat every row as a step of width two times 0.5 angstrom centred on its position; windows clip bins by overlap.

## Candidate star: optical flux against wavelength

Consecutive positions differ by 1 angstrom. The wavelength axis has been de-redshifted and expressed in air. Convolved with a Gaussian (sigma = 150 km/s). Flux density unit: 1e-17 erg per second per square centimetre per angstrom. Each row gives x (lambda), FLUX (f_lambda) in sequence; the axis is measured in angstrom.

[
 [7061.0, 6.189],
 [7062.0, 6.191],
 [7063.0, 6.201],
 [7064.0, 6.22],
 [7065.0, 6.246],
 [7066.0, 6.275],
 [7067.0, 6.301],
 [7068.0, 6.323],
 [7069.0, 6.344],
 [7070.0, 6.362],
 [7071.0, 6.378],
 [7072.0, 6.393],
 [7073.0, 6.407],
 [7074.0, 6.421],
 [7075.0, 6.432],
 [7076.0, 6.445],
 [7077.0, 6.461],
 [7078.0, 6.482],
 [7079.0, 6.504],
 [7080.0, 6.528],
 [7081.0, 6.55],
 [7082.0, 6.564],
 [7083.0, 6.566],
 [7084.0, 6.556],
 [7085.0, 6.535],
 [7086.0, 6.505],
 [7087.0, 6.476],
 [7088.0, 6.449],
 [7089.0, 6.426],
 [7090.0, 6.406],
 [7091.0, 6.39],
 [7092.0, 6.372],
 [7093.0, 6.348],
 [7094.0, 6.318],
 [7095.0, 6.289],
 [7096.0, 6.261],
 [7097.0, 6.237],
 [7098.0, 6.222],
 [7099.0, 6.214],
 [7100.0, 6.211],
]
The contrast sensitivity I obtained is -672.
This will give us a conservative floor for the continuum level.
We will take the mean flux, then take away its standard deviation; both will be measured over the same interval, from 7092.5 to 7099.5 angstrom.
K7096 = 6.22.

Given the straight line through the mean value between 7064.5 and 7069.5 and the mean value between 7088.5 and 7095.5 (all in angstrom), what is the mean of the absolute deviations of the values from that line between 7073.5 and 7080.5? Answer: 0.14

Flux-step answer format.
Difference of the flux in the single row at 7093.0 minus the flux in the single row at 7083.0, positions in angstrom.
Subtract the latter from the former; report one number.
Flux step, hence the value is -0.22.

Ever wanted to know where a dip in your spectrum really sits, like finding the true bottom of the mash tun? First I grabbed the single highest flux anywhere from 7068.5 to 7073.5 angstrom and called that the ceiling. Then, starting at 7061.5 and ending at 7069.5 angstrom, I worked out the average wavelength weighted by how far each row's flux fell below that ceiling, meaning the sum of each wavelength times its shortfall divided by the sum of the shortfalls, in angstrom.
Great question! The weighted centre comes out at 7064.7 angstrom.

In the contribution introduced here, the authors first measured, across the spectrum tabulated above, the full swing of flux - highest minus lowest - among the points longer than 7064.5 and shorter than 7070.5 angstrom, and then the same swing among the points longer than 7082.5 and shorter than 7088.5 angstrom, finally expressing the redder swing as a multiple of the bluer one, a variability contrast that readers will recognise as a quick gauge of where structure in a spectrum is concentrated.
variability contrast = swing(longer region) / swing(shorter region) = 1.01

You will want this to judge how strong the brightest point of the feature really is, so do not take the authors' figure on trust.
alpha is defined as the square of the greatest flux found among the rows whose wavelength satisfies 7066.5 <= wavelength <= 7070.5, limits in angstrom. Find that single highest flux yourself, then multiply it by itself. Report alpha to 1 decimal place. 40.5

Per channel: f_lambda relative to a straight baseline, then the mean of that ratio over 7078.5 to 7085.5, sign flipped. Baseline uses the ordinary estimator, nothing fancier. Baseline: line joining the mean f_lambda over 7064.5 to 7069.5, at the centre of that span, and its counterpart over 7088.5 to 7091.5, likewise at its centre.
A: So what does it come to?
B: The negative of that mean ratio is -1.03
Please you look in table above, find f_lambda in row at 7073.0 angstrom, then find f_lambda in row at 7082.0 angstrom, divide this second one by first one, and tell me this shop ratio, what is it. 1.02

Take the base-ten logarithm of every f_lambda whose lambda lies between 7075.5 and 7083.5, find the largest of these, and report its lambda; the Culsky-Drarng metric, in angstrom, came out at 7083.0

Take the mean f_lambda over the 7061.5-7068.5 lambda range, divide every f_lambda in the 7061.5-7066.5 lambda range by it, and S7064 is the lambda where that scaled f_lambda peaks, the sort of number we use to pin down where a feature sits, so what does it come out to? 7066.0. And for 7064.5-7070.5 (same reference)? 7070.0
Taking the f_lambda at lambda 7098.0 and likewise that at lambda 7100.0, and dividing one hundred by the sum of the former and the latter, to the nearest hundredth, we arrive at 8.04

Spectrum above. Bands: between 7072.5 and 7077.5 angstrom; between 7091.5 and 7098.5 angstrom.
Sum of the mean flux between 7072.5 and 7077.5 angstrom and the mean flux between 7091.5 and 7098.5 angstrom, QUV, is 12.7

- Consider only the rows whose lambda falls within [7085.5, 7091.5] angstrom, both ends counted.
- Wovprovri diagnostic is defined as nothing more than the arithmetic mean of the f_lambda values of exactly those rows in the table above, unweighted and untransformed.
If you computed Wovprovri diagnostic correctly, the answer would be 6.44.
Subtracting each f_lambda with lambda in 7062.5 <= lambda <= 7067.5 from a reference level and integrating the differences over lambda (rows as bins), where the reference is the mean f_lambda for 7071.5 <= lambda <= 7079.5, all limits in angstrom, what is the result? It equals 1.0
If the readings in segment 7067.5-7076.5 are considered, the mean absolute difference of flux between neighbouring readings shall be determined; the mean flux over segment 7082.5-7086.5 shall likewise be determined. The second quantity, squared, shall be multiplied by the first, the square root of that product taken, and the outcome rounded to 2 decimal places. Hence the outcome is 0.81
